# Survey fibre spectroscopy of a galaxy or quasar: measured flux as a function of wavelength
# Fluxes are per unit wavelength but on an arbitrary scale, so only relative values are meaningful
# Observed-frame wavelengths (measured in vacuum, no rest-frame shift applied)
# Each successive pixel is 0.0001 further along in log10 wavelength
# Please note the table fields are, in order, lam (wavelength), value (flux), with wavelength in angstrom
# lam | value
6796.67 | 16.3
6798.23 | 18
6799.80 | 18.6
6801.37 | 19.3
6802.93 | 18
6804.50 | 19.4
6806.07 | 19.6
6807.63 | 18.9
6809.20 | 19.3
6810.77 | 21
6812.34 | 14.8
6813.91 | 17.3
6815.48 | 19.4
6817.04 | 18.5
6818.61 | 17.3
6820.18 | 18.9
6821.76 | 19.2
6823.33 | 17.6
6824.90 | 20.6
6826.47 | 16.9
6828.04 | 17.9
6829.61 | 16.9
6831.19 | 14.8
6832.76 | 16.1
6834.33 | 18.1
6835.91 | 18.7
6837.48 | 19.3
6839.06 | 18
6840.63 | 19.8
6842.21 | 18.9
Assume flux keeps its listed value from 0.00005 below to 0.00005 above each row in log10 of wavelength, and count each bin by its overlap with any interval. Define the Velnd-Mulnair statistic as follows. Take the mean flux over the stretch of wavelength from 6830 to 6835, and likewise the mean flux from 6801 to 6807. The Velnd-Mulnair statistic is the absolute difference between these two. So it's 2.74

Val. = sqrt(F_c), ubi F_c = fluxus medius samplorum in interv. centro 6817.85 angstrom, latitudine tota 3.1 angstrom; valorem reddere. 4.23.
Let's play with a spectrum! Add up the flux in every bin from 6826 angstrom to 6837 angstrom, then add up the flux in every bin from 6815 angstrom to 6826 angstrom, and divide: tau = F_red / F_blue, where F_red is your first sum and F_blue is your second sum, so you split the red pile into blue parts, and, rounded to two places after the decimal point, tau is 0.91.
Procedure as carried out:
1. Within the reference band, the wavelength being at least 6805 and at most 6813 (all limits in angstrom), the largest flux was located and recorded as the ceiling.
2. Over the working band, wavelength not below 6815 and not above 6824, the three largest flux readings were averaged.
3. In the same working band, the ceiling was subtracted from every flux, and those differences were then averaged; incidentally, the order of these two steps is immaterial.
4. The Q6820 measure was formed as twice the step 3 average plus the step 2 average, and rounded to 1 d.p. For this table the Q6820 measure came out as 14.1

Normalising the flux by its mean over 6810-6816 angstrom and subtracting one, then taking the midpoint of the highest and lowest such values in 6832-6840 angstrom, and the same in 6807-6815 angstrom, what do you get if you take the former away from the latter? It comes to 0.011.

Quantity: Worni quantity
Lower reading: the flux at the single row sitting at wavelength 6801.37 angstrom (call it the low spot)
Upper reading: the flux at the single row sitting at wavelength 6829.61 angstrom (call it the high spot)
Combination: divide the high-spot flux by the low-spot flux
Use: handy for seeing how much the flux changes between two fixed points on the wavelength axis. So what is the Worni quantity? 0.88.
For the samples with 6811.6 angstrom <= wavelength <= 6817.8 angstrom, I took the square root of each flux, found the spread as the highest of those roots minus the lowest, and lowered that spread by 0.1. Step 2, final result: 0.46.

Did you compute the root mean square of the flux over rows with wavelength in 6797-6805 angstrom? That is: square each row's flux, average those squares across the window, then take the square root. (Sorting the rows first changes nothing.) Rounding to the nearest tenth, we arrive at 18.7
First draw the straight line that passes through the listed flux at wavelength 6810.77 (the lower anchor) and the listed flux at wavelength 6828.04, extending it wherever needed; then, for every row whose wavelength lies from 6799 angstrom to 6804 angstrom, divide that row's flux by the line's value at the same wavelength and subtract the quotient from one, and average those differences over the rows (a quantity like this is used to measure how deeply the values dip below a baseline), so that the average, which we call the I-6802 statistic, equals 0.18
